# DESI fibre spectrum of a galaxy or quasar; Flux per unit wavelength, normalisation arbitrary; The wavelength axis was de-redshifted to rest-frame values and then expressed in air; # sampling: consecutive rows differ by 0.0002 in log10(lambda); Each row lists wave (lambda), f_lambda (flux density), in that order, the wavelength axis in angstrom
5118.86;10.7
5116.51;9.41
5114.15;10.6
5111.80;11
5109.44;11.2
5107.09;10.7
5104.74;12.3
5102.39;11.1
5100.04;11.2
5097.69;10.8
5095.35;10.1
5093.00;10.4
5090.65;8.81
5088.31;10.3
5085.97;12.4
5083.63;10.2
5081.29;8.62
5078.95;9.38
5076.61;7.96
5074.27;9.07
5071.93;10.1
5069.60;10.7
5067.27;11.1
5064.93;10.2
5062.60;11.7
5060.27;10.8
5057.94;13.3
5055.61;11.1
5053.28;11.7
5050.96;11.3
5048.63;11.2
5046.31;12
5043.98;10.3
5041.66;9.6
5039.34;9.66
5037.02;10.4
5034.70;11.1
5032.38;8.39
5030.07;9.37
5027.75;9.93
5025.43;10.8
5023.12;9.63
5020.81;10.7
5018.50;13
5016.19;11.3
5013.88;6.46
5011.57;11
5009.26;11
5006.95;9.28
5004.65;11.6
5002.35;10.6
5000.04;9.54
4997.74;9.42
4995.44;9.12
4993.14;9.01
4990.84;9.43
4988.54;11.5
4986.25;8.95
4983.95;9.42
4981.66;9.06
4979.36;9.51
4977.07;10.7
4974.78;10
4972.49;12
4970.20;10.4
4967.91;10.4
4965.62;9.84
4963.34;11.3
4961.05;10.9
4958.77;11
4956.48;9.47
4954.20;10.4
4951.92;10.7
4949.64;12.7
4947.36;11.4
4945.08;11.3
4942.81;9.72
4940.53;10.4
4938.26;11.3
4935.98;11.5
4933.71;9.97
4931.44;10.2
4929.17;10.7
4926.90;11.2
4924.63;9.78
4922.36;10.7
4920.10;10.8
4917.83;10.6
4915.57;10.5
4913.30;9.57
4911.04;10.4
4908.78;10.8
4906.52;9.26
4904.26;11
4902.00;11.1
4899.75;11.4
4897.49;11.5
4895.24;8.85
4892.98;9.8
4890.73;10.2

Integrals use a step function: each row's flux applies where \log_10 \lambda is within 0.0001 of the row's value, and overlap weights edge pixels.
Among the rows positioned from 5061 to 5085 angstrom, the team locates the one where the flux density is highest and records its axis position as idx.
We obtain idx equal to 5062.60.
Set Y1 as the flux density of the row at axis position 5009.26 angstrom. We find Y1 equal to 11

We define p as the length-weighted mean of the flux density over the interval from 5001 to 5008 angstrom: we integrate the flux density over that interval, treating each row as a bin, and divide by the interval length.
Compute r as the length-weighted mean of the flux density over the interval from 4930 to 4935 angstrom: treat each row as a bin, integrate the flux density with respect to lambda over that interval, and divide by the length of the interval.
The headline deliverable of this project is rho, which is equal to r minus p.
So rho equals -0.3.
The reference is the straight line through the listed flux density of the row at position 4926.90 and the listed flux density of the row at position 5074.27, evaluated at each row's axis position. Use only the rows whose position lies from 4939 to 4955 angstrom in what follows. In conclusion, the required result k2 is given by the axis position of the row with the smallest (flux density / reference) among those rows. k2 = 4942.81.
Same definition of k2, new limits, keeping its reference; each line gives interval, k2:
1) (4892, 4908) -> 4895.24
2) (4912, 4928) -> 4913.30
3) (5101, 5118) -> 5116.51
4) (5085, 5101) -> 5090.65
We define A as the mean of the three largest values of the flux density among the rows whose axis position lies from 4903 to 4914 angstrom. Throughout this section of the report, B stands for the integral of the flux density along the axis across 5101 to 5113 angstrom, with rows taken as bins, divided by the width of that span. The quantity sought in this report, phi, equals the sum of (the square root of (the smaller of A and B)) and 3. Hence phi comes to 6.28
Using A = 10.7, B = 11.3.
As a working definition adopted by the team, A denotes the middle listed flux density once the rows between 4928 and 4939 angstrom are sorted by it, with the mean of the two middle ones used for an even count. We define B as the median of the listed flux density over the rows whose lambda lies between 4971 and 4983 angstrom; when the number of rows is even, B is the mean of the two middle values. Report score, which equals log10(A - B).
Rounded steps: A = 10.7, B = 10.0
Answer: -0.15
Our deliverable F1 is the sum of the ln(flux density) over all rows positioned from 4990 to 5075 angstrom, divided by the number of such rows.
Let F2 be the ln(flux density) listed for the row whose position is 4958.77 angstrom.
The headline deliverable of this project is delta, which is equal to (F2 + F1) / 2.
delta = 2.37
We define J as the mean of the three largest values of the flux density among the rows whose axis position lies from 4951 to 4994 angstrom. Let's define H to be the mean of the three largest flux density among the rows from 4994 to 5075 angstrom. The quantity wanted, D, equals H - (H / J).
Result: 11.7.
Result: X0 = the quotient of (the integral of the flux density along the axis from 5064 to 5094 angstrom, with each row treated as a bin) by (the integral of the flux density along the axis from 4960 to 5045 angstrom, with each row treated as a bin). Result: 0.3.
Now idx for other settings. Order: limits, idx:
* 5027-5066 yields 5057.94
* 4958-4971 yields 4963.34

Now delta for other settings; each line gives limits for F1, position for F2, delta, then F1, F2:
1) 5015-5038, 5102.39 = 2.37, 2.34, 2.41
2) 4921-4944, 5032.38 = 2.24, 2.35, 2.13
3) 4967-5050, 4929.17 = 2.34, 2.31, 2.37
